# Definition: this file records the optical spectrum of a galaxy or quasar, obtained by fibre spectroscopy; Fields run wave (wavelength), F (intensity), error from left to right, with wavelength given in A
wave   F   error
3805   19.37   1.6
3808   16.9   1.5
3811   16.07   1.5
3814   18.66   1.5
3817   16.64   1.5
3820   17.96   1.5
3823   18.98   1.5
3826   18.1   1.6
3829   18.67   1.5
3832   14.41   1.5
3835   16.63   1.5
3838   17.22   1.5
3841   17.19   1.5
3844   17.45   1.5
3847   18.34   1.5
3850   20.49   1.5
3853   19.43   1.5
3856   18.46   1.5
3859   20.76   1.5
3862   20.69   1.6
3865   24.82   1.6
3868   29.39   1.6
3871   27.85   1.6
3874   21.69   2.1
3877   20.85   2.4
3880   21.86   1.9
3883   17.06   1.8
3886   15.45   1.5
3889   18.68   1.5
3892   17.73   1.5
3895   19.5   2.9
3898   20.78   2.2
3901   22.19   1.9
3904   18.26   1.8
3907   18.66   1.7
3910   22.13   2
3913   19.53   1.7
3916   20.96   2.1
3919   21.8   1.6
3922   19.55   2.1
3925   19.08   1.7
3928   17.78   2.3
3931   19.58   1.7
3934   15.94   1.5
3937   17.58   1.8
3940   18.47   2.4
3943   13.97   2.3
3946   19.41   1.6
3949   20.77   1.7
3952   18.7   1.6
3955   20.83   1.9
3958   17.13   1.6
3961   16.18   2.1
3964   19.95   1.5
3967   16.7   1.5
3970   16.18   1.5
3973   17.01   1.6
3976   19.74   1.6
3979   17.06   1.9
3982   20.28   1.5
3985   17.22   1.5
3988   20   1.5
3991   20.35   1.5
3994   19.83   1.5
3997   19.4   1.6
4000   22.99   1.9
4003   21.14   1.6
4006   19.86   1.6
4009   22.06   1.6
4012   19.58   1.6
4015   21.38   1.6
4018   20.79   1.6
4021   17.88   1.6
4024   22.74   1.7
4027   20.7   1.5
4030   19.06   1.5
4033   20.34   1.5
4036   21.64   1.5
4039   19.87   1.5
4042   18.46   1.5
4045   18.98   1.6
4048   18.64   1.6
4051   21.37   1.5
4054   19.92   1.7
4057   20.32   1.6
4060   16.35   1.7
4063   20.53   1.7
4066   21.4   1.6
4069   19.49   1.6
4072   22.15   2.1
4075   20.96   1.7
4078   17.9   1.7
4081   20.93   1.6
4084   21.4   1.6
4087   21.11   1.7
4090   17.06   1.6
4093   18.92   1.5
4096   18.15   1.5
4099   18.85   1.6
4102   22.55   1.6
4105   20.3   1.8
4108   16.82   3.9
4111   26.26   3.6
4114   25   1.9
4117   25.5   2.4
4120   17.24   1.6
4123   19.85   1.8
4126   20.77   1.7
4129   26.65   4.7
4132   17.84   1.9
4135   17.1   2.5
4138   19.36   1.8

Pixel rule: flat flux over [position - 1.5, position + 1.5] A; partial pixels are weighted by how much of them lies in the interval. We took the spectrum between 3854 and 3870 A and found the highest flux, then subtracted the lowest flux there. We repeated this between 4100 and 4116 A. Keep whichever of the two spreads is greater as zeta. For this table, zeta 10.9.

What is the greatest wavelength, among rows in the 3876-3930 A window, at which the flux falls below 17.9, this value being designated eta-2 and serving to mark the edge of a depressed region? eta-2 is 3928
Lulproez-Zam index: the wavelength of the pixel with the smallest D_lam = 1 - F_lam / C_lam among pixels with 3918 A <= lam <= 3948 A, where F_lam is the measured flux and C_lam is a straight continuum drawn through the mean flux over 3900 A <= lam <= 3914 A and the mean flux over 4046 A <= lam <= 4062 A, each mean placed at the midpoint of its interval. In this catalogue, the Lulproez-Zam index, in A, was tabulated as 3919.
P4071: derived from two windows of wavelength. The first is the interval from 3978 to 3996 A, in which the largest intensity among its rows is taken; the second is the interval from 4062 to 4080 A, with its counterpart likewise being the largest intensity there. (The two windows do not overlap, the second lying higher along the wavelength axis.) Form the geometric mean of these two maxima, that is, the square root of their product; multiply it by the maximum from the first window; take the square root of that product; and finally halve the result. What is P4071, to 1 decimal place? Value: 10.4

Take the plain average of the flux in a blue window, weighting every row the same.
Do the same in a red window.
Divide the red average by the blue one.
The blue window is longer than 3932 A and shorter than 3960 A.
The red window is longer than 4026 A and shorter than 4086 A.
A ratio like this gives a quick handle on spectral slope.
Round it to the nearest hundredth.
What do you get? 1.11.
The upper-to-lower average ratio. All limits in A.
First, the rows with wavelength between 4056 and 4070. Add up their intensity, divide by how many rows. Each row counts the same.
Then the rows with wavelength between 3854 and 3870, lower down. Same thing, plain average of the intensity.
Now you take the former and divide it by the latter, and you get 0.86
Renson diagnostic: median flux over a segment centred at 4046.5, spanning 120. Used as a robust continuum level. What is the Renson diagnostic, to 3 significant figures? 20.3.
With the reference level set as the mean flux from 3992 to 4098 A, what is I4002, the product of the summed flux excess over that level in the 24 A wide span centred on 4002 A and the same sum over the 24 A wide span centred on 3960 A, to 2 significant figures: -64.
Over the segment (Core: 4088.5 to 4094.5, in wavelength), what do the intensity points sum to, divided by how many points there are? 18.0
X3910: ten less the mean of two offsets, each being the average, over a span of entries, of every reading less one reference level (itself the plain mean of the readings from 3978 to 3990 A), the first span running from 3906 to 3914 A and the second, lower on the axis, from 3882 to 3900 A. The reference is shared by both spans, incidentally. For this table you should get 9.5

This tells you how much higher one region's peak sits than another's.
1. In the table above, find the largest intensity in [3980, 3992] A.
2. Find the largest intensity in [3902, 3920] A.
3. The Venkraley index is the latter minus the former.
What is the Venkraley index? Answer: 1.8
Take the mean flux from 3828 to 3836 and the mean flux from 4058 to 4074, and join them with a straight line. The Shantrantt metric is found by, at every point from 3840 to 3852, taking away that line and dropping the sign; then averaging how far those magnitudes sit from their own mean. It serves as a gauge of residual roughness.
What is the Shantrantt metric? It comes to 1.0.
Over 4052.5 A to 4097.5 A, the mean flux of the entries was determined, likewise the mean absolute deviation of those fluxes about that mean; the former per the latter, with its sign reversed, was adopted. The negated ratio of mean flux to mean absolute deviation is -13.8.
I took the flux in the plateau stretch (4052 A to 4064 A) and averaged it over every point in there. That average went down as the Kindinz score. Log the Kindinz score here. 19.3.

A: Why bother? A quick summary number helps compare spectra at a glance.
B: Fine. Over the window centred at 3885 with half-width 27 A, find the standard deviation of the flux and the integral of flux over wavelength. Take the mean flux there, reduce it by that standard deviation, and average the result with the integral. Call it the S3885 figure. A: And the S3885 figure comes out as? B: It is 576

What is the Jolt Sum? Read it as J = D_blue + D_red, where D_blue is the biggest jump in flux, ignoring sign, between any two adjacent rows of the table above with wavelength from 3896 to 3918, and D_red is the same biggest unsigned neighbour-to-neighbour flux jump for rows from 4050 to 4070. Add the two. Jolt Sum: 8.1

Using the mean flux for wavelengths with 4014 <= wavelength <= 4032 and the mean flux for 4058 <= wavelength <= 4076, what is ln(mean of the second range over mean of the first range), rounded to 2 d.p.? -0.01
